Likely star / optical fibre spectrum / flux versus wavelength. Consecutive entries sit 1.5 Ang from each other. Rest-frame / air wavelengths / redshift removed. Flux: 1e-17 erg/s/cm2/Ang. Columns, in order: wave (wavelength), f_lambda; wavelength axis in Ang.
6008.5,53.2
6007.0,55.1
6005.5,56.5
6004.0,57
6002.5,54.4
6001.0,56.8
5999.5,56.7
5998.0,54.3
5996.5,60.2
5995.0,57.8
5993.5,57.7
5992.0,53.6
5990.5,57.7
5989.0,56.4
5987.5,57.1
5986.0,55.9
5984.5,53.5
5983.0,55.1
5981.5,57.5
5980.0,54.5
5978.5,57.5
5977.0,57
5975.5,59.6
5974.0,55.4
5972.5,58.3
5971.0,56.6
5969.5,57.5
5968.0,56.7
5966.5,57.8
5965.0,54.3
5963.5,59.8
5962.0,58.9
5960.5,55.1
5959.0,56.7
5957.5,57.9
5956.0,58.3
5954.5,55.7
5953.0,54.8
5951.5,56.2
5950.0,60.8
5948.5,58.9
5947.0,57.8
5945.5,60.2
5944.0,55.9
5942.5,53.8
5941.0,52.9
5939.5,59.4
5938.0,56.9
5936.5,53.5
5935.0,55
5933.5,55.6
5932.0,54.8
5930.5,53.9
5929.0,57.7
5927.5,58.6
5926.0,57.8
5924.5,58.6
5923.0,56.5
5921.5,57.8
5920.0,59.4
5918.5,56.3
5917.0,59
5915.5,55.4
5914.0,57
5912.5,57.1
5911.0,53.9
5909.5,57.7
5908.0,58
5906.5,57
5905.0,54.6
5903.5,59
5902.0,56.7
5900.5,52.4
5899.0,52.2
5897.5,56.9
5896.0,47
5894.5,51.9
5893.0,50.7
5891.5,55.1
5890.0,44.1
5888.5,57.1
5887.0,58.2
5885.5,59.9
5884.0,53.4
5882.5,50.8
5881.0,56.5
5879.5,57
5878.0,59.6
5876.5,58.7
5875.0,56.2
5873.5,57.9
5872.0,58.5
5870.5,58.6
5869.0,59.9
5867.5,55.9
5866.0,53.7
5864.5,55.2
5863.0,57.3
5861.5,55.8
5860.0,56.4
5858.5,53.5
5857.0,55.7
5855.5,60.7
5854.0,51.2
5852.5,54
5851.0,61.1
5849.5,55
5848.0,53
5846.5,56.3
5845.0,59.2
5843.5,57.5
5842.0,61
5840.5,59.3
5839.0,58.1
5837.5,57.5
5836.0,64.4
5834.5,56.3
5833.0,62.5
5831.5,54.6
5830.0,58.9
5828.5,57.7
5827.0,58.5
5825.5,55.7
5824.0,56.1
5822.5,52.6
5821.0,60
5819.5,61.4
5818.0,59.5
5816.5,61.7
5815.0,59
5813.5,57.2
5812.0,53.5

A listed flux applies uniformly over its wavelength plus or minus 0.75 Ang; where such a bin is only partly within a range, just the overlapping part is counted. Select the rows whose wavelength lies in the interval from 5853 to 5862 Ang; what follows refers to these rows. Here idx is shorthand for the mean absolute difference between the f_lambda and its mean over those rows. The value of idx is 2.1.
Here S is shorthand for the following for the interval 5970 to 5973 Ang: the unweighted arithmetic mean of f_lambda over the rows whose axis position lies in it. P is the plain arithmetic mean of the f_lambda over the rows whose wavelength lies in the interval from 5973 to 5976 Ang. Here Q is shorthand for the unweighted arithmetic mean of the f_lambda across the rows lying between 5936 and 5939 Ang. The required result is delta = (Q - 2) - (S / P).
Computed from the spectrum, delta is 52.2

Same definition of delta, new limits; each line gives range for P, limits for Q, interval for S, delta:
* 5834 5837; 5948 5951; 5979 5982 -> 56.9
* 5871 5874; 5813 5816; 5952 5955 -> 55.2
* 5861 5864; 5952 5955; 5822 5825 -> 52.3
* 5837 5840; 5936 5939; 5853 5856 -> 52.2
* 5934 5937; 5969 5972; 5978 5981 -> 54.0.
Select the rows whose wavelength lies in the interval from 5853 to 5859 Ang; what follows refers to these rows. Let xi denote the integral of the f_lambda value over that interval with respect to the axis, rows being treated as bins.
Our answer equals 332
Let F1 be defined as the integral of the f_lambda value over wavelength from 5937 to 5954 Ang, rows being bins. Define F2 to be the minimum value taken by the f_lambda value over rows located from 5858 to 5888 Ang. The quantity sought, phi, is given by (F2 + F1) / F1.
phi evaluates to 1.05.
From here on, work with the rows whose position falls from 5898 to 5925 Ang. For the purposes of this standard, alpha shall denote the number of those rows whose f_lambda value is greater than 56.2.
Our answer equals 13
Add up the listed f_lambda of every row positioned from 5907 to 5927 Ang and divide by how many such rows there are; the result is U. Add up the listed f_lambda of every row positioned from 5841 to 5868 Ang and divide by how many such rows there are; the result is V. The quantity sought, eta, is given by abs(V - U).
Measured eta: 1.02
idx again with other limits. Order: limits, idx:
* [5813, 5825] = 2.4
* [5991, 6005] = 1.6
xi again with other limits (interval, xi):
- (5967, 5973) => 344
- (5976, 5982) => 340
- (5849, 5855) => 333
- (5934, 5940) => 336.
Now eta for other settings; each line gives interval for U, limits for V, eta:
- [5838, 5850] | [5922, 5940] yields 0.90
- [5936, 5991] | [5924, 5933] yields 0.09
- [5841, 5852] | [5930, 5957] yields 1.23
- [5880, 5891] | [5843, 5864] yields 1.91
